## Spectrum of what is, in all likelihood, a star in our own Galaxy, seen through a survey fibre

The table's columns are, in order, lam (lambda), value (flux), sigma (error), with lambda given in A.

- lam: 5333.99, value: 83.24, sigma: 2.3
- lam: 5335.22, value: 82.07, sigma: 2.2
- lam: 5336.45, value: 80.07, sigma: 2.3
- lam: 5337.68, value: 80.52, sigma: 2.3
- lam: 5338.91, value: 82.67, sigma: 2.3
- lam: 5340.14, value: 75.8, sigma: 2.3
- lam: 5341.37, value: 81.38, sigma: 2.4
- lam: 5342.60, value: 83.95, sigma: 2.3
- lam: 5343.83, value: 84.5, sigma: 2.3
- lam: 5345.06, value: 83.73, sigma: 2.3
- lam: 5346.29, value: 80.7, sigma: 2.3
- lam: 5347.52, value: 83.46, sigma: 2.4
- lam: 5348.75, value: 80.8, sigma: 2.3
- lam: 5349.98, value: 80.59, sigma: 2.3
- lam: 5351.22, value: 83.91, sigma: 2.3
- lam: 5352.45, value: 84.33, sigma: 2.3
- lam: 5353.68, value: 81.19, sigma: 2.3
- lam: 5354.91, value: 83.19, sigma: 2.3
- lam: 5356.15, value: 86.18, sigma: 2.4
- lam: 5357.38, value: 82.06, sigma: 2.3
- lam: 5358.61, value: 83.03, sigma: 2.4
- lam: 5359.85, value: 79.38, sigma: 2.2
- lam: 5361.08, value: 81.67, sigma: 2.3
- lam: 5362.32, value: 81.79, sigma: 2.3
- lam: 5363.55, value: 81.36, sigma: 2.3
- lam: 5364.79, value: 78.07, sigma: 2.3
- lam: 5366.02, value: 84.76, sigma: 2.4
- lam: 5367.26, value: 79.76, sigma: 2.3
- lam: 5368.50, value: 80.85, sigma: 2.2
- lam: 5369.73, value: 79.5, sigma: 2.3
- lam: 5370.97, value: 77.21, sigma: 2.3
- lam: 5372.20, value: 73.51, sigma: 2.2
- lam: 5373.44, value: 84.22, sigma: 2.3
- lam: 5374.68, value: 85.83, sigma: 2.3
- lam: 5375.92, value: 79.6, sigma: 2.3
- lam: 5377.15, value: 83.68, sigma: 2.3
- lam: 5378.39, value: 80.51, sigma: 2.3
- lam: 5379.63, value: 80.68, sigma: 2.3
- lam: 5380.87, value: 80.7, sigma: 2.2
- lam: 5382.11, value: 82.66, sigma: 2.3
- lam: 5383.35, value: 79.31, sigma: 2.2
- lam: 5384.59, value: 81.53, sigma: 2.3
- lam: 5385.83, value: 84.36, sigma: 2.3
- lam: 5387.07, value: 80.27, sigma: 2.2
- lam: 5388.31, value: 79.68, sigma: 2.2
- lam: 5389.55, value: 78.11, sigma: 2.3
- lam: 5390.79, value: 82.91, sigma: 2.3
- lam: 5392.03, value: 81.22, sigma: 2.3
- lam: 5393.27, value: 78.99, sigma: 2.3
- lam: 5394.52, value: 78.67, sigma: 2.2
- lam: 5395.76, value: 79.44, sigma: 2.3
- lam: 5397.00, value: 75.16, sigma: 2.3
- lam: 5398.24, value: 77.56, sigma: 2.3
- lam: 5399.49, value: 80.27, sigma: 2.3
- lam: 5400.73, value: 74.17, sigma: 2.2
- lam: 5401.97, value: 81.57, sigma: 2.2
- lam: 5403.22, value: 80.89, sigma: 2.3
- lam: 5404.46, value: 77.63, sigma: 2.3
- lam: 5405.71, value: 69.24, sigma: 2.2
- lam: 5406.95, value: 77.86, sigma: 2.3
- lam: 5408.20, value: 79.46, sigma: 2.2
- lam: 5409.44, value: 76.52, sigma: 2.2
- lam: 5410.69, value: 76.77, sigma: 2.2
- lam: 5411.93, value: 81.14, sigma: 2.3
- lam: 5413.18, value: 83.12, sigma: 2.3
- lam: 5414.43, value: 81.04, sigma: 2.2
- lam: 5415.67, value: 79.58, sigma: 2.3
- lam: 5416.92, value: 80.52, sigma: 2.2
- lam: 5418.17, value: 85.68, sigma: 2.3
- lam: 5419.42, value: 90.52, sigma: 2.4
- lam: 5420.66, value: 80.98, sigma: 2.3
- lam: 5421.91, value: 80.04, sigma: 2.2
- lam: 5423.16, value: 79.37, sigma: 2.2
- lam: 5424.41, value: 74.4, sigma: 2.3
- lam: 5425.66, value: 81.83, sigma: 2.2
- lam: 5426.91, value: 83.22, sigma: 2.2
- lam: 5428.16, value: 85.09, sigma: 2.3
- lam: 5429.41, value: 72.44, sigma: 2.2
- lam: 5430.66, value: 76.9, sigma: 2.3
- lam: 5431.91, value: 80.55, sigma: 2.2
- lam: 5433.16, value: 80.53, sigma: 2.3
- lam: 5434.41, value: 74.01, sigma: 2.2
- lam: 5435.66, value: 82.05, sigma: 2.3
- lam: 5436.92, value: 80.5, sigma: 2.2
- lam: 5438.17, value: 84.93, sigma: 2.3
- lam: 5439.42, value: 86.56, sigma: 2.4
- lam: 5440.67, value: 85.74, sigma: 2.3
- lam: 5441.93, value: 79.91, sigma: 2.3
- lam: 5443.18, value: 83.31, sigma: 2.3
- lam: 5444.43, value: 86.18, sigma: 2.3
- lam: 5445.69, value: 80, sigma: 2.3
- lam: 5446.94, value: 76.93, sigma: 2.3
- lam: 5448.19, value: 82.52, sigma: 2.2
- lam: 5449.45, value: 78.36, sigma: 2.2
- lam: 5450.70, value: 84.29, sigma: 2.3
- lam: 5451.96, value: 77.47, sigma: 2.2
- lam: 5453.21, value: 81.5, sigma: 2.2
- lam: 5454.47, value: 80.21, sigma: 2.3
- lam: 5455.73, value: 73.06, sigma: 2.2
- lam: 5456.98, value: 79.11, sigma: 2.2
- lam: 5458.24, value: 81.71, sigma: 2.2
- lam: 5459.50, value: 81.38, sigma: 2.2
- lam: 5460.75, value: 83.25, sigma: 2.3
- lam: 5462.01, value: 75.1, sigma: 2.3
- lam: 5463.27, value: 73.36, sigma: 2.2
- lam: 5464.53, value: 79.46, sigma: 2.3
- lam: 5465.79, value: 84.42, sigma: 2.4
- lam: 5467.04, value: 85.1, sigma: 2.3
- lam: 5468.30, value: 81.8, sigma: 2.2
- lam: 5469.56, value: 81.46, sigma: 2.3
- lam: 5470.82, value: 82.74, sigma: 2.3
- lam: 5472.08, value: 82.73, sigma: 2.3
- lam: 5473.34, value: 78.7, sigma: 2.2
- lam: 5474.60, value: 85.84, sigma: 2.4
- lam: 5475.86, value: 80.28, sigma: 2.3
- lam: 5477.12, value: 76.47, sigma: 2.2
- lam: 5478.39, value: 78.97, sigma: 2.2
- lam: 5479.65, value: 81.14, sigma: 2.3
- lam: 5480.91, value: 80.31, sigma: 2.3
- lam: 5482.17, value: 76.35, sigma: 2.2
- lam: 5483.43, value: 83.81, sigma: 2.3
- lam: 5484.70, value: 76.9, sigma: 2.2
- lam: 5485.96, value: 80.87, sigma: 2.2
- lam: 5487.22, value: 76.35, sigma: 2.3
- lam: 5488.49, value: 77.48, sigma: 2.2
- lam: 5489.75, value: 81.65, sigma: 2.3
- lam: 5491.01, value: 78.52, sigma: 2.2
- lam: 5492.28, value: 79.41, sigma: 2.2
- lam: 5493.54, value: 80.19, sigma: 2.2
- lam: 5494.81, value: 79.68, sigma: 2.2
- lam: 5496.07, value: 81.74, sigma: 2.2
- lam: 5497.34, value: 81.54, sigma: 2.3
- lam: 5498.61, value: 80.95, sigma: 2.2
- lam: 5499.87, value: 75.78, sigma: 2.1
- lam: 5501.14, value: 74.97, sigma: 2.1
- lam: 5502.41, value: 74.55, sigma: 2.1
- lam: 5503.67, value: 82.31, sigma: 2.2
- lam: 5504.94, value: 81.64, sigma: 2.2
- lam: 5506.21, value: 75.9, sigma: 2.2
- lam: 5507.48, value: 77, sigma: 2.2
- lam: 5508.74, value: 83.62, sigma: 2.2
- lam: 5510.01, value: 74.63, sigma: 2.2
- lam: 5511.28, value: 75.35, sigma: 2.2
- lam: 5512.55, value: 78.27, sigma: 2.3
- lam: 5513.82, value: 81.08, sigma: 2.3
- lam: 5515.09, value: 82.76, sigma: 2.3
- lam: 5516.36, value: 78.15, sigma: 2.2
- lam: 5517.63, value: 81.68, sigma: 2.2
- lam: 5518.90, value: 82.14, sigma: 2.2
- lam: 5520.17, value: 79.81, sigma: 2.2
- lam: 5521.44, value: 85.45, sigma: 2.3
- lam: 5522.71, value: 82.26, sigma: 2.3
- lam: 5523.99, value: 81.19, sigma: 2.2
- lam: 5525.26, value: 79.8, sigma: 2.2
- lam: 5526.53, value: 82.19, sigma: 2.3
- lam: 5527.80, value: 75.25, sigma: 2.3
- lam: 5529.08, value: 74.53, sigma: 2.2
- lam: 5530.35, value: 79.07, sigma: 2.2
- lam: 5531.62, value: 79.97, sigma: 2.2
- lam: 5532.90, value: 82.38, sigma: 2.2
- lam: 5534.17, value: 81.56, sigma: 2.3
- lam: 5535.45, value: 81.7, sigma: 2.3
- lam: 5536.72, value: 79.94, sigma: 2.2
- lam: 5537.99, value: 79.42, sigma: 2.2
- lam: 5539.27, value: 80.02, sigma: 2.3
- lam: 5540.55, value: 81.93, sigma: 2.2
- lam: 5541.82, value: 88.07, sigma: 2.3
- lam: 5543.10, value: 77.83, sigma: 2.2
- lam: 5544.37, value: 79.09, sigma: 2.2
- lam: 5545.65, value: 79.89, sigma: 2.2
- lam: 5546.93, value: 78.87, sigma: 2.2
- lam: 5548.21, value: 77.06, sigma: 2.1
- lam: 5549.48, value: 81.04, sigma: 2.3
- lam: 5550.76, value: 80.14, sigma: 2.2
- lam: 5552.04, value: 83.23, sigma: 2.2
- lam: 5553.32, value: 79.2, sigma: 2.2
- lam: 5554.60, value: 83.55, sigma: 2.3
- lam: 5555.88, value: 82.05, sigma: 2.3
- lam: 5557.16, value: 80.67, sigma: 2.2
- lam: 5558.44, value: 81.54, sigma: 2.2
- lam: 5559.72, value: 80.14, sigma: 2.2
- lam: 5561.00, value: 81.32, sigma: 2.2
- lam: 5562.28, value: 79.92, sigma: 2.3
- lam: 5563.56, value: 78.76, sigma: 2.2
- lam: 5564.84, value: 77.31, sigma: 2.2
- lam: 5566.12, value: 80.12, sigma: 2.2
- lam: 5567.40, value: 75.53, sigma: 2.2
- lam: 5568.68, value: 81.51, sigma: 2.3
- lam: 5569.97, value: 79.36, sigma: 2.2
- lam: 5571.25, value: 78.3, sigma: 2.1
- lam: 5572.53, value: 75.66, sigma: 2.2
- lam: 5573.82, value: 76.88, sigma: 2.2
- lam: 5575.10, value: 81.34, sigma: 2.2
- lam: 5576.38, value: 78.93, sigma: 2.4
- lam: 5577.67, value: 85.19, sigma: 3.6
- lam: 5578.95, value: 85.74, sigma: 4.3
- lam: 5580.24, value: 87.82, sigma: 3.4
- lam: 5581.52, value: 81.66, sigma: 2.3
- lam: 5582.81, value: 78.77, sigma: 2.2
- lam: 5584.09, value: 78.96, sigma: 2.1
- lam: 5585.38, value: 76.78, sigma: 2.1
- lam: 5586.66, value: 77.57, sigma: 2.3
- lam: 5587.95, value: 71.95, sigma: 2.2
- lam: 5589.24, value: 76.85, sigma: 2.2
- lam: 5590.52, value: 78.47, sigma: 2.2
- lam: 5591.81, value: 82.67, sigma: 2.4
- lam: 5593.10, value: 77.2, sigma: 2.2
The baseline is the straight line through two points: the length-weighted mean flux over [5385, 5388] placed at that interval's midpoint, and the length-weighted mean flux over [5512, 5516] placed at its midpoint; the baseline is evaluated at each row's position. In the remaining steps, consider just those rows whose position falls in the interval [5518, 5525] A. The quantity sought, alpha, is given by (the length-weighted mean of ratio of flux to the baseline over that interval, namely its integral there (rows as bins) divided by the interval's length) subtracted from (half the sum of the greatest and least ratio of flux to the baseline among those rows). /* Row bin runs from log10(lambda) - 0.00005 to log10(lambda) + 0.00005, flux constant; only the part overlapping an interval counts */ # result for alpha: 0.008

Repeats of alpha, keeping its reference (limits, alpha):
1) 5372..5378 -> -0.027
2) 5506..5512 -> 0.021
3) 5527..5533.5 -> 0.002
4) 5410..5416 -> -0.005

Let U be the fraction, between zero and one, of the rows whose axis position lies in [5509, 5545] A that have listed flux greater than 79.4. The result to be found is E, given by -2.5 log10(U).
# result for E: 0.42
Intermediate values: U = 0.679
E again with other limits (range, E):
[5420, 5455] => 0.37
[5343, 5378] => 0.17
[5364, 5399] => 0.42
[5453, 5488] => 0.48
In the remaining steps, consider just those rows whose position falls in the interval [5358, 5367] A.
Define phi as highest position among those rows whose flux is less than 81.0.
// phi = 5364.79 A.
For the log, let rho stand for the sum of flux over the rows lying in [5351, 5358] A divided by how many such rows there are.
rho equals 83.5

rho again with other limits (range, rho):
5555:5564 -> 80.6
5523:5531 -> 78.7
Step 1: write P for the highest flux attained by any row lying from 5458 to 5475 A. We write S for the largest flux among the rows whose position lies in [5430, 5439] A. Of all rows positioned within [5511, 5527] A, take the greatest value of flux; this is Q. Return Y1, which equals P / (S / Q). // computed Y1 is 86.4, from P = 85.84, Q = 85.45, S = 84.93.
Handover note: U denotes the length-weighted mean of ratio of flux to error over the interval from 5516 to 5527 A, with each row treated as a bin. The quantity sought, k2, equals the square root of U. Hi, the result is 6.04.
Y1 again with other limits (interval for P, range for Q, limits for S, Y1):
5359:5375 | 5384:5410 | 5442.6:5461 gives 84.0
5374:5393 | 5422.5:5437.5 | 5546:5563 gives 87.4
